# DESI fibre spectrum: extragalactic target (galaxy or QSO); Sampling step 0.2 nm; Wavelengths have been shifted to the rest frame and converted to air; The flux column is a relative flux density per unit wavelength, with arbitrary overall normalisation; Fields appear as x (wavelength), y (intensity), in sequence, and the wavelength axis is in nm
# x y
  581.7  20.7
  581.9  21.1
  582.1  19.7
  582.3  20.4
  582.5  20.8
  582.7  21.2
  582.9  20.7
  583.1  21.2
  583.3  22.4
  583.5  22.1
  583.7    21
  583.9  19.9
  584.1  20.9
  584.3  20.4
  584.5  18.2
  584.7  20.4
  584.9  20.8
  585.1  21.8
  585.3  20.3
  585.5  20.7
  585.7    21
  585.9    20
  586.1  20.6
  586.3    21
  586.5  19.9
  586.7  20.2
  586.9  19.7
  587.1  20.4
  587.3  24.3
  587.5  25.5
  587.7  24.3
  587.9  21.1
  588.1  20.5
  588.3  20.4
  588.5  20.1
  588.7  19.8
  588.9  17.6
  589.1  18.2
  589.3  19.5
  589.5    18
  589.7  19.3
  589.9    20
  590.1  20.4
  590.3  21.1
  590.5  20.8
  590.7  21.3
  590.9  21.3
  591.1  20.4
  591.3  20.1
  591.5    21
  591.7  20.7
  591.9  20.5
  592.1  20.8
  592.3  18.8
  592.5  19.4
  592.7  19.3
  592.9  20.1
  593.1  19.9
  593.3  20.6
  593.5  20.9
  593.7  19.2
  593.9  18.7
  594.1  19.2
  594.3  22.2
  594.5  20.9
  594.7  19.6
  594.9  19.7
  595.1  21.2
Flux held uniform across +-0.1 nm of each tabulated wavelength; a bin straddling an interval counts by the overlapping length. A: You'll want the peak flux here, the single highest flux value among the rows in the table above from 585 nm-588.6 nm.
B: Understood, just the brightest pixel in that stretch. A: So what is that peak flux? 25.5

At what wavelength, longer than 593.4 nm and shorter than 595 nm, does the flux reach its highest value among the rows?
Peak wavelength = 594.3 nm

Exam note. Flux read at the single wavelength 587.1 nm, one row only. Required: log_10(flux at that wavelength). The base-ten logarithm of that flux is 1.31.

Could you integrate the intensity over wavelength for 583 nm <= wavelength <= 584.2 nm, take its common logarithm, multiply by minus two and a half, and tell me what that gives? -3.516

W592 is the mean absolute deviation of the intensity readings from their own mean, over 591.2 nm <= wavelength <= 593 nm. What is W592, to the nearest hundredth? 0.61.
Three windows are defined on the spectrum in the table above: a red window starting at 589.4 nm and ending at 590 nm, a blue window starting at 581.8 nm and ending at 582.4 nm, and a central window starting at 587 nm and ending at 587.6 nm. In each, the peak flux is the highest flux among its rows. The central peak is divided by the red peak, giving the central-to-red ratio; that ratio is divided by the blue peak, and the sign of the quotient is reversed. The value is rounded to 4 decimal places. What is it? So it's -0.0604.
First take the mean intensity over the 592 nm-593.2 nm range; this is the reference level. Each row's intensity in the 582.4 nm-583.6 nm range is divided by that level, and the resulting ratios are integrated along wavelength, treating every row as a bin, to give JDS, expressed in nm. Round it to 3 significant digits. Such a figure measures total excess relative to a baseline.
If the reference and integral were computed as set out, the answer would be 1.30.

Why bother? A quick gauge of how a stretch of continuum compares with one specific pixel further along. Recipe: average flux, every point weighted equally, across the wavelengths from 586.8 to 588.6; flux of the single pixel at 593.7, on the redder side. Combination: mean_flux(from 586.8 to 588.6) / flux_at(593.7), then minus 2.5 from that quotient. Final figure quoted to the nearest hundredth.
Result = -1.36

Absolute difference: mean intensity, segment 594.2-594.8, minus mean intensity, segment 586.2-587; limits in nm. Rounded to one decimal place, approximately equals 0.7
